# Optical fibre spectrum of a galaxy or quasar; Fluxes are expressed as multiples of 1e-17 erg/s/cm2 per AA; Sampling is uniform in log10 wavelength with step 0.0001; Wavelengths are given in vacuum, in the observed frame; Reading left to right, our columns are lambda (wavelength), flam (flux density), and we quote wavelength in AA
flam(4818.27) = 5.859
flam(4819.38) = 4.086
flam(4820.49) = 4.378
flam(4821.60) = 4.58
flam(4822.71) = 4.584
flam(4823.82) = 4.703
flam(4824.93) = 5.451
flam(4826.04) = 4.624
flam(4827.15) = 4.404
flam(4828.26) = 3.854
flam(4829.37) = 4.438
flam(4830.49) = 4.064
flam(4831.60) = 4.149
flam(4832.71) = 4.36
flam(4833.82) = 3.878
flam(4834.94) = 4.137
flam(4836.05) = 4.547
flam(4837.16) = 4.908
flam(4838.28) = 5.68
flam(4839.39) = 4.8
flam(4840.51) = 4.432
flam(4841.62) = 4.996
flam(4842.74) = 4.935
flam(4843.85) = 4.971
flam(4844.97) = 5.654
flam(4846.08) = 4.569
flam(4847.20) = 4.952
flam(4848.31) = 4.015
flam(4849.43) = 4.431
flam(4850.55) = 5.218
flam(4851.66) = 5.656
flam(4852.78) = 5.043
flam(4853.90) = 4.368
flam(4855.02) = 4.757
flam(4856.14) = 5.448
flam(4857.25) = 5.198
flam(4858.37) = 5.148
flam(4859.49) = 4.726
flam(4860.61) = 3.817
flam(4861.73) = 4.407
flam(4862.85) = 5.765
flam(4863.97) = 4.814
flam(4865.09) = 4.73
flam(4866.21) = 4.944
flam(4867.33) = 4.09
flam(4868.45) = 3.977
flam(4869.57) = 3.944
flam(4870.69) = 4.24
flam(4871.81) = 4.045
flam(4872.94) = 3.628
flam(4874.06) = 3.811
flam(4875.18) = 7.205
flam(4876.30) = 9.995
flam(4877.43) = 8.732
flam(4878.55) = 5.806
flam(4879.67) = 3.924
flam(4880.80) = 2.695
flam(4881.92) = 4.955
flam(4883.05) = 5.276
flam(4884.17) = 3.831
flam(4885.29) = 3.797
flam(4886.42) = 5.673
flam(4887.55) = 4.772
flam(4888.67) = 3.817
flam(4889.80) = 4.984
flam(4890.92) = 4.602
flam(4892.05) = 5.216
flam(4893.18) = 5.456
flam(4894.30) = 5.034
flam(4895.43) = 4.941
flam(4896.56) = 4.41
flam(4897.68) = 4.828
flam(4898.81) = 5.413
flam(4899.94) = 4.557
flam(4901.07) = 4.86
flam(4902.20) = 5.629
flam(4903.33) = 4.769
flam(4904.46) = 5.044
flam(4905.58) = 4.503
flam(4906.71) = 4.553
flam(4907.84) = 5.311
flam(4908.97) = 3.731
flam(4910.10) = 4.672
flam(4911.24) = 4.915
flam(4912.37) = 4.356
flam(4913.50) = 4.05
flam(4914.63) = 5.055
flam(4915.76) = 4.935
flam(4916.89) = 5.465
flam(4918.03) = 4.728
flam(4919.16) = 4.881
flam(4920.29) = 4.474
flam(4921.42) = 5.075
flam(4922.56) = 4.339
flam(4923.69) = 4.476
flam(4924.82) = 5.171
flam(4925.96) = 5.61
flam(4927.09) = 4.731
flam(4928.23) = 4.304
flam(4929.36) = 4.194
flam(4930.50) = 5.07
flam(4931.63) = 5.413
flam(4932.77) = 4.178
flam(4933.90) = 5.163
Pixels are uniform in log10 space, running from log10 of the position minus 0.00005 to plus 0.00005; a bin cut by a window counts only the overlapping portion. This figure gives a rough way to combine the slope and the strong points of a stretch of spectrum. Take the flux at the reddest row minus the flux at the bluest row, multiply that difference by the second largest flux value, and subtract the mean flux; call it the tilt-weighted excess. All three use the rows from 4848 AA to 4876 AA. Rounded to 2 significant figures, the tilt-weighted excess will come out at 14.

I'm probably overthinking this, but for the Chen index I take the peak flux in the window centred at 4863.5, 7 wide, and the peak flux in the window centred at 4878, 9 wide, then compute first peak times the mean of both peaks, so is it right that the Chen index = 45.4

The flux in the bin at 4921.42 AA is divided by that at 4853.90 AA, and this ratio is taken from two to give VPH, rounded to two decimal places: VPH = 0.84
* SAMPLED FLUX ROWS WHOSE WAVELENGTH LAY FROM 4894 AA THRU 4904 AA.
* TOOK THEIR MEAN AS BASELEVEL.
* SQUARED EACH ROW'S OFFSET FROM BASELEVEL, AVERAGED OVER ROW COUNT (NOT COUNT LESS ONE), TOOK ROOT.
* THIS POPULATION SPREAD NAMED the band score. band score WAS 0.36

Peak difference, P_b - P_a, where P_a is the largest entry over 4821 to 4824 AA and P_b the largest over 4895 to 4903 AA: 0.9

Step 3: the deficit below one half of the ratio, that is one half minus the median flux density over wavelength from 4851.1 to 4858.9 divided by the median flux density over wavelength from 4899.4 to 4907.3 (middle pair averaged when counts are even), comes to -0.579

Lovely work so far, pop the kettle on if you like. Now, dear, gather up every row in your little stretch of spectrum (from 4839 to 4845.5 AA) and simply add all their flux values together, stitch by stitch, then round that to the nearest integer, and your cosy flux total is 30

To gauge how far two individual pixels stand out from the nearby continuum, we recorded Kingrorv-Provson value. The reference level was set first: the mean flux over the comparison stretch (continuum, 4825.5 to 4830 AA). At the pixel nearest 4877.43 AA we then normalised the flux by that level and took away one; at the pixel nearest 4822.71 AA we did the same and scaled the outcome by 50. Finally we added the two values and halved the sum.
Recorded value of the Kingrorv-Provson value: 2.0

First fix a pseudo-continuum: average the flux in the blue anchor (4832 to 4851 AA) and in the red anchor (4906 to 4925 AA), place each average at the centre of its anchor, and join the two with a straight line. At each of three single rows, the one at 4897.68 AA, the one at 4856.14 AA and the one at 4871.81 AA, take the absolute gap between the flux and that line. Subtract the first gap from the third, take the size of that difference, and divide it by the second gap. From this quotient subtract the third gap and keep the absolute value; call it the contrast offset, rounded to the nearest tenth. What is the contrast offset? 0.1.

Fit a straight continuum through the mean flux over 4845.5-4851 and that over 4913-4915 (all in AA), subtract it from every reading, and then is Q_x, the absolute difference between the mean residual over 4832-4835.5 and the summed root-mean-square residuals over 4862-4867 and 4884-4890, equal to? 1.9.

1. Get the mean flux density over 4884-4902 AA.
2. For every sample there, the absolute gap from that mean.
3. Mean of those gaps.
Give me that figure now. 0.44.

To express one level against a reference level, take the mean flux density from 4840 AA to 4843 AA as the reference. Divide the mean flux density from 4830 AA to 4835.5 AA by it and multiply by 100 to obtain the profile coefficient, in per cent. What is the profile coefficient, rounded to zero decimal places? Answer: 86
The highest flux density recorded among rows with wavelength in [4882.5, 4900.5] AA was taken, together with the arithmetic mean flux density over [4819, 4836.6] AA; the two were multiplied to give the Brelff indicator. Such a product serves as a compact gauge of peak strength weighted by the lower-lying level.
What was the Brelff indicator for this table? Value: 24.9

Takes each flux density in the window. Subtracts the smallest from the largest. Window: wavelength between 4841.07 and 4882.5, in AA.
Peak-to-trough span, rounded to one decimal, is 7.3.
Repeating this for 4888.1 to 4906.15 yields 1.8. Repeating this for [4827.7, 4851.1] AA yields 1.8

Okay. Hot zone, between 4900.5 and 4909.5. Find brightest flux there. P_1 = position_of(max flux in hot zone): 4902.20 AA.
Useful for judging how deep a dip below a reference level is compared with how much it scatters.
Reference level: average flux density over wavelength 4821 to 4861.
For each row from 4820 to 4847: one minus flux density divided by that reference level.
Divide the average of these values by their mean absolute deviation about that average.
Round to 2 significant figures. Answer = 0.21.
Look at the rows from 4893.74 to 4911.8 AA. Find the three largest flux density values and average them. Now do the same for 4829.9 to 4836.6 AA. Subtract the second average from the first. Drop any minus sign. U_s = 1.1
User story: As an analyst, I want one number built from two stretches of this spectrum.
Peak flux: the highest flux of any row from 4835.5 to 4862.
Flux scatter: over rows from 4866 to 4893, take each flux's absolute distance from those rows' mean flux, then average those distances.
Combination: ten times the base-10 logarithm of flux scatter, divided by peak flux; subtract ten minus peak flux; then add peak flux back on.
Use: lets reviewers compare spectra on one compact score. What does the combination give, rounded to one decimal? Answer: 1.5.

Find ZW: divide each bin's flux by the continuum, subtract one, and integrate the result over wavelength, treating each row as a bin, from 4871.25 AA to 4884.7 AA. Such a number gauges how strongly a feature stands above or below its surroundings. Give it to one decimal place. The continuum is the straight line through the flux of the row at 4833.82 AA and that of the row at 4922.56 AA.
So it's 4.0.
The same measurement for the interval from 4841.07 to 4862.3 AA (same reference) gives 4.8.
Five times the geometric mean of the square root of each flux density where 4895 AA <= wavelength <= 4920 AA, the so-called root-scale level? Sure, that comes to 10.9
